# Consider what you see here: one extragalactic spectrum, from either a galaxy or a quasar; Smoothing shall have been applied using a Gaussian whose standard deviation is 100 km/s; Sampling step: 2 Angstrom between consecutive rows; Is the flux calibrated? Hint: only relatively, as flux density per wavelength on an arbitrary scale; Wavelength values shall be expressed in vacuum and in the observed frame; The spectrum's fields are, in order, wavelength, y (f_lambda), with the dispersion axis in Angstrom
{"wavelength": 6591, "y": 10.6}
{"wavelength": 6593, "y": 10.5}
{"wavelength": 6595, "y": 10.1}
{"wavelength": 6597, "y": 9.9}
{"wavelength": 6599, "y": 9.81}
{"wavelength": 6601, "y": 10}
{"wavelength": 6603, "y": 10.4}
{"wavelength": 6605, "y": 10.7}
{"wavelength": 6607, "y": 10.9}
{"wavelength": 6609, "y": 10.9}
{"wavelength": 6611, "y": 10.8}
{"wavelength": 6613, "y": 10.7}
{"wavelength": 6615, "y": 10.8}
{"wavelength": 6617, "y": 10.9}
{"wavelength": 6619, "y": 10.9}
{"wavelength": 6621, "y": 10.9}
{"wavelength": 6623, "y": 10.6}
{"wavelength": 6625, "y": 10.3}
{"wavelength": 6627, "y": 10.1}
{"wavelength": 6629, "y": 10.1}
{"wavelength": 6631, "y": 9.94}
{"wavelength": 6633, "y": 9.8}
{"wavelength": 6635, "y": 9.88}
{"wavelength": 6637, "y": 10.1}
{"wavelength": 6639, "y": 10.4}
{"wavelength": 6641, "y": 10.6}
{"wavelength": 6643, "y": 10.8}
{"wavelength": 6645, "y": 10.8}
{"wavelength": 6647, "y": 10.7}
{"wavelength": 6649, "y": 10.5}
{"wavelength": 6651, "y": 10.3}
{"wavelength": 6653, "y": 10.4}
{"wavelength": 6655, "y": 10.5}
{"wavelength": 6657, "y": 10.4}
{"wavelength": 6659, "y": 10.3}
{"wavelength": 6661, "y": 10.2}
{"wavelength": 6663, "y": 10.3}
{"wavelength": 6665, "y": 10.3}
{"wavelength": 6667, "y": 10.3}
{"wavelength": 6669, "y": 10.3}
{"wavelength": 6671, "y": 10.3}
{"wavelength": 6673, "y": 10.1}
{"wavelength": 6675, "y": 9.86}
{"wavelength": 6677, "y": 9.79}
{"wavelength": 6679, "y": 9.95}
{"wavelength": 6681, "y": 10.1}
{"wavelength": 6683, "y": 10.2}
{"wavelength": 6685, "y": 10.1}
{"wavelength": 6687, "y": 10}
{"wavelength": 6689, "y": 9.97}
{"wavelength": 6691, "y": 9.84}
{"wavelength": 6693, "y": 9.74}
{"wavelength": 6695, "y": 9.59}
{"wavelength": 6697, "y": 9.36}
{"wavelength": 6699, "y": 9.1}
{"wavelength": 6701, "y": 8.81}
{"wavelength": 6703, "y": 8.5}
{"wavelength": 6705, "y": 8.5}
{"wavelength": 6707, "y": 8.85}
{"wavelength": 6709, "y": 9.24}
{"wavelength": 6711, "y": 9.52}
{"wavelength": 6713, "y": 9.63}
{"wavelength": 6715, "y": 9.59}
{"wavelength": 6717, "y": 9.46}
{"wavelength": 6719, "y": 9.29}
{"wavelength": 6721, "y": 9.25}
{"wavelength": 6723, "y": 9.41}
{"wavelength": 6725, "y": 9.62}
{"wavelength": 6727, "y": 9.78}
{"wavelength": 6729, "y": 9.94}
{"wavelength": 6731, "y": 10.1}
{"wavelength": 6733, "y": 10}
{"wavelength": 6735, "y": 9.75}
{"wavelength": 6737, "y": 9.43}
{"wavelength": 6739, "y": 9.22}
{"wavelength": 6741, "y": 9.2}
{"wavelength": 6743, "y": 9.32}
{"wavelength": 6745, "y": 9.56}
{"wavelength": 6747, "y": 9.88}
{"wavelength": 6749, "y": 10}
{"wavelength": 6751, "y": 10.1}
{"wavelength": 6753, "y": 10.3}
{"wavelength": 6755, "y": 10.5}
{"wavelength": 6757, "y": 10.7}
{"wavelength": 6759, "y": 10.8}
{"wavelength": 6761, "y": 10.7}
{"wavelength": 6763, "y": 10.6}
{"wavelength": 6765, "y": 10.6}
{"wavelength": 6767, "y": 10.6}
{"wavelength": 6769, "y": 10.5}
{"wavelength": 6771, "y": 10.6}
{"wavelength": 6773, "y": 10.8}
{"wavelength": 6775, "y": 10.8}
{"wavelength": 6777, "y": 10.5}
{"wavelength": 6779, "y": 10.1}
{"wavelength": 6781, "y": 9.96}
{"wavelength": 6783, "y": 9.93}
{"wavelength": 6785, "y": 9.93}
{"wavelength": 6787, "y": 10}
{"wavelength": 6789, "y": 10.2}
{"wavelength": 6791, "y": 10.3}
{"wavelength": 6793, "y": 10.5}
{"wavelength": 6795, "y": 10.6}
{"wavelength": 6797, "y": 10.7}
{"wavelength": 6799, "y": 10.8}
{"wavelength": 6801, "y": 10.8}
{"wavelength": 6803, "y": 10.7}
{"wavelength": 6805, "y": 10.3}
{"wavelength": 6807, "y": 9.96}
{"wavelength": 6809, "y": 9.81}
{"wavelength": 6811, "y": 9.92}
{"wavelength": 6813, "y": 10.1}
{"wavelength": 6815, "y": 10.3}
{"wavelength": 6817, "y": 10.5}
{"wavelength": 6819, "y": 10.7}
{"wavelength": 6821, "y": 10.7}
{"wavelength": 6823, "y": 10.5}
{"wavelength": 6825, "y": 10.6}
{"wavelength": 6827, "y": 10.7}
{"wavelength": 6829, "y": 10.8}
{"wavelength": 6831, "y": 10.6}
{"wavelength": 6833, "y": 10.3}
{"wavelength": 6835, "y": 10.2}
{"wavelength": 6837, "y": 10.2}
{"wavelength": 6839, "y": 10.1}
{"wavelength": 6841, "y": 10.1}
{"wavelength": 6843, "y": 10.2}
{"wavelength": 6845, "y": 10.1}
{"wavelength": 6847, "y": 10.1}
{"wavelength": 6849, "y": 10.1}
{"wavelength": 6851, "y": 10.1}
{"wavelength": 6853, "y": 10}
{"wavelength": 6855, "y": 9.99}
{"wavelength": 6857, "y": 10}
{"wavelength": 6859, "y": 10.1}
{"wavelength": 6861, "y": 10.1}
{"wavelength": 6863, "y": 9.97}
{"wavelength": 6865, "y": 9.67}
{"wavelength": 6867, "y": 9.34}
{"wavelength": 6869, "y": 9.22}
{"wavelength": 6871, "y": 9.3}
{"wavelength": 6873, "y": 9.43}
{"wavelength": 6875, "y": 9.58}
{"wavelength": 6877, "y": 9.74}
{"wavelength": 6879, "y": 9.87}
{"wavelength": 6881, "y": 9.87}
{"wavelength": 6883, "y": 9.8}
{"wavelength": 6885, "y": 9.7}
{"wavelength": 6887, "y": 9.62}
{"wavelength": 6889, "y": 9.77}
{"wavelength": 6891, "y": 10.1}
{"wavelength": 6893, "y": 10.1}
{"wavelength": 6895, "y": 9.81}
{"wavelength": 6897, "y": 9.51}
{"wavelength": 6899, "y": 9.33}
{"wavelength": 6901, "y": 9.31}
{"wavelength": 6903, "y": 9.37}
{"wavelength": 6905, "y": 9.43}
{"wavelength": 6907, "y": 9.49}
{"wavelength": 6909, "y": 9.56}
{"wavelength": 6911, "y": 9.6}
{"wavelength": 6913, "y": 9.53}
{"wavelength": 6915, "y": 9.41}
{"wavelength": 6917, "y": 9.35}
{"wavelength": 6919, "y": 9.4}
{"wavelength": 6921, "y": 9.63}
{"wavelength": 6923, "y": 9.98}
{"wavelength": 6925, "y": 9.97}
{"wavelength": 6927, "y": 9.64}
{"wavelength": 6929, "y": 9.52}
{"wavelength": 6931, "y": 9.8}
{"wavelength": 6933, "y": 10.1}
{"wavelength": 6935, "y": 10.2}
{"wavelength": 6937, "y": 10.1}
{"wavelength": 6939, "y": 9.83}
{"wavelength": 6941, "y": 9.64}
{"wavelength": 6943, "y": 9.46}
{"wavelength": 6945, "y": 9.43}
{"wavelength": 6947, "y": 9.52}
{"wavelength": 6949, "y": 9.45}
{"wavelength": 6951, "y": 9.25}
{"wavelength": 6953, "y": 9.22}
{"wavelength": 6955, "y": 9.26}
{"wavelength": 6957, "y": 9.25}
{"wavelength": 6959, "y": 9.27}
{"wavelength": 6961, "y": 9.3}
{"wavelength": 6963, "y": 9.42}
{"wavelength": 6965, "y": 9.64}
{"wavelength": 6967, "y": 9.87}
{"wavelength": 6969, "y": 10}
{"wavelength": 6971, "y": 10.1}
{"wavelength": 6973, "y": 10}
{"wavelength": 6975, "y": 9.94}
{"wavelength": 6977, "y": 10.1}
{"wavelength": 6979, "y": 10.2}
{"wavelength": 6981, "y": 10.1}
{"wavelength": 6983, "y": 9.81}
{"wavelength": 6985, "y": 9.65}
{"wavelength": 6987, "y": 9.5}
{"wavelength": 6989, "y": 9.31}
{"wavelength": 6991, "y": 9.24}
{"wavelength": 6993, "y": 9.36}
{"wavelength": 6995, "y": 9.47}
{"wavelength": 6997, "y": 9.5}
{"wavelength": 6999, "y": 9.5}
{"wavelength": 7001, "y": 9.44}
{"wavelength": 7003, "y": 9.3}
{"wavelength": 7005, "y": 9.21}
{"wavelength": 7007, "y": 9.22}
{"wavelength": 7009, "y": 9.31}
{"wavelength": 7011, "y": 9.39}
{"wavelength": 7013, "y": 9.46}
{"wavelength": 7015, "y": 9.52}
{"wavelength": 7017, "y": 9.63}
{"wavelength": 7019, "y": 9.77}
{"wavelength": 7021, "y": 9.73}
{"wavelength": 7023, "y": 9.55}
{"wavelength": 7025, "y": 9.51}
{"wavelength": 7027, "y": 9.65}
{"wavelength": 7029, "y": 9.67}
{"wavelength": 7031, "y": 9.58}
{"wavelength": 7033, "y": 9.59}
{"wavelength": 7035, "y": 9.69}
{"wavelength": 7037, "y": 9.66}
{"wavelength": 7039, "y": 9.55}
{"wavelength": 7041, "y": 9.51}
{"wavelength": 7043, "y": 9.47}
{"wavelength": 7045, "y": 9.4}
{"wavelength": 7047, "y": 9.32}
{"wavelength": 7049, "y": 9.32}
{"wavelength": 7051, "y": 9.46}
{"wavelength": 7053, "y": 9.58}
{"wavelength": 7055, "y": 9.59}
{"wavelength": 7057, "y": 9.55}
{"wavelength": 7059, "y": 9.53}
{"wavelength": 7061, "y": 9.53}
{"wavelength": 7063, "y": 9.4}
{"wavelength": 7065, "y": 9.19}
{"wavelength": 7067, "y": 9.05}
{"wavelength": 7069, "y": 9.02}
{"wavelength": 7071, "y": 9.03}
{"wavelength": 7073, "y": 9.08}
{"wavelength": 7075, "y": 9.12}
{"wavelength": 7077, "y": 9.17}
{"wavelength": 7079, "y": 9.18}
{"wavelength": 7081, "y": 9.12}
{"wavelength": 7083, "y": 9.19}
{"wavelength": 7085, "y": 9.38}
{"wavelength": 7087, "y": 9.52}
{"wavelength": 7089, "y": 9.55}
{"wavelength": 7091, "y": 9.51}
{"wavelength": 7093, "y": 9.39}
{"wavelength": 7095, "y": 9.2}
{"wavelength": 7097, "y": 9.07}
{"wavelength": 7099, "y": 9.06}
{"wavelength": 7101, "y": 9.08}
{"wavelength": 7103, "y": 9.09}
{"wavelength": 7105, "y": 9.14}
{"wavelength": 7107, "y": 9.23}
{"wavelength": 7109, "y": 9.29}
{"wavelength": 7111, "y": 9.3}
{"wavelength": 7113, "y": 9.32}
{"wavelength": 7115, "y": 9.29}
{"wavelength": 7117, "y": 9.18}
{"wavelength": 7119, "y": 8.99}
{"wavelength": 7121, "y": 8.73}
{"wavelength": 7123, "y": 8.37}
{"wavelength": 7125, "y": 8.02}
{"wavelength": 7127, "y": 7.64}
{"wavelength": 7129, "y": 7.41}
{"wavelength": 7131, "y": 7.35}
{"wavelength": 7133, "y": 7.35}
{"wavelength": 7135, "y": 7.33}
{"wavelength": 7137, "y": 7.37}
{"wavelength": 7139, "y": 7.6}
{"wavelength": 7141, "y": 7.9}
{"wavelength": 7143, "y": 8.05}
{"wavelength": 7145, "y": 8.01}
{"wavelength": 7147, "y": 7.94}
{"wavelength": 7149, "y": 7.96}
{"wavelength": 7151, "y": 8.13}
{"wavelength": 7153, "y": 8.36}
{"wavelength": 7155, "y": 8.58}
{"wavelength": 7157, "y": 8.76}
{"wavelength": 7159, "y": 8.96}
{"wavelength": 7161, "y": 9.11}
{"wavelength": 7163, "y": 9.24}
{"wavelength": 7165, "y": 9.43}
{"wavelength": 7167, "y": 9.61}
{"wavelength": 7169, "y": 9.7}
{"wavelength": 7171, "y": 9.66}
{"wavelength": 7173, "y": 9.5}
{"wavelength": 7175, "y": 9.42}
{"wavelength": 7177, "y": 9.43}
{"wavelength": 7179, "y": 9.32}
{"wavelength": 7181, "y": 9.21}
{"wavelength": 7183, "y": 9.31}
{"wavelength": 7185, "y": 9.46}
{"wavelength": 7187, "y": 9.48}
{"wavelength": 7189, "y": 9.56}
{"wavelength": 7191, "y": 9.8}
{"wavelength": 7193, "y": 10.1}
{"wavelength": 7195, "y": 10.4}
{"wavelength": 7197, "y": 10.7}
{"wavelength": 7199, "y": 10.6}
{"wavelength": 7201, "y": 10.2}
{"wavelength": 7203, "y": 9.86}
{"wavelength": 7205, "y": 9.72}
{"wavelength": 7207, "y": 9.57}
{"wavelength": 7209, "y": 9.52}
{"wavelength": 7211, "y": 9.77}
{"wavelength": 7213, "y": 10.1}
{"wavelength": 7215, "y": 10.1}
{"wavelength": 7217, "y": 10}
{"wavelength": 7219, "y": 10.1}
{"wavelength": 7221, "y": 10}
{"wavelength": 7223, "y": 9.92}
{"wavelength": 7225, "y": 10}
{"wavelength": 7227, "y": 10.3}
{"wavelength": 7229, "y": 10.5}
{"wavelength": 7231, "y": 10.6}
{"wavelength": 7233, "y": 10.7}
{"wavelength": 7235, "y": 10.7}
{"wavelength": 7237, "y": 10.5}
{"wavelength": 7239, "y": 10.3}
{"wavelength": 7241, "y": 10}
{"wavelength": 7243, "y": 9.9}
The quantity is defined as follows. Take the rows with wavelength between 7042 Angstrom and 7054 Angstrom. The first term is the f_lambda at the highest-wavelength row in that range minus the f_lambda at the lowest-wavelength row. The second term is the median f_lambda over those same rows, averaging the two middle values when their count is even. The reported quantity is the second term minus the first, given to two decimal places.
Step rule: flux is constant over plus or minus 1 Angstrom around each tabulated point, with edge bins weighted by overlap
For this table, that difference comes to 9.32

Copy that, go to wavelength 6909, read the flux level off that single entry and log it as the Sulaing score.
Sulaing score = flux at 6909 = 9.56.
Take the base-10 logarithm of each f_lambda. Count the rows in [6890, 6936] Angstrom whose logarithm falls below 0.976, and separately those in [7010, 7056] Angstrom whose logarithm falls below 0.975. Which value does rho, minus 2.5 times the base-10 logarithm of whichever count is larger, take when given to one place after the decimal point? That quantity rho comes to -2.1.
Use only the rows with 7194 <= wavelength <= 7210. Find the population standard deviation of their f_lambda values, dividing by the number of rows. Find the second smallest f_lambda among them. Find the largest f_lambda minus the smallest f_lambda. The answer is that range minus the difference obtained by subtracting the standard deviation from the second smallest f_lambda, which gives -7.95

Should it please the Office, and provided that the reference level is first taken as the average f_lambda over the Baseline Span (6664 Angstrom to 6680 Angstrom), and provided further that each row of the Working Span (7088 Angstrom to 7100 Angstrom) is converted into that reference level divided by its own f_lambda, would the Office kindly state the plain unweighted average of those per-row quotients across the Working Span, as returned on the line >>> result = 1.09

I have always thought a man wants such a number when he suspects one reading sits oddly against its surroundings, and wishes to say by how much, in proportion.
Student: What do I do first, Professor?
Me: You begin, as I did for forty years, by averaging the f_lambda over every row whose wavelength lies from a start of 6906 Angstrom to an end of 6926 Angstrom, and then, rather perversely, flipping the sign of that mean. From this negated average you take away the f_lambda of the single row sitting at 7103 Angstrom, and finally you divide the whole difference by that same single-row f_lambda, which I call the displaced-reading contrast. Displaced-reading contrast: -2.06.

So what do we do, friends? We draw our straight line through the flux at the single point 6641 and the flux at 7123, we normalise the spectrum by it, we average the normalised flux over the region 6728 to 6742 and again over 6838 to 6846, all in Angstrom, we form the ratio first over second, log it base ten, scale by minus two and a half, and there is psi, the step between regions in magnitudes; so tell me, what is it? 0.10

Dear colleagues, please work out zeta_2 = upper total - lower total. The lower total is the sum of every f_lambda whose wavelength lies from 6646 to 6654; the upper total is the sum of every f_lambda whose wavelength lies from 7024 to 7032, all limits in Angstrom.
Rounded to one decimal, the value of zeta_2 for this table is -3.5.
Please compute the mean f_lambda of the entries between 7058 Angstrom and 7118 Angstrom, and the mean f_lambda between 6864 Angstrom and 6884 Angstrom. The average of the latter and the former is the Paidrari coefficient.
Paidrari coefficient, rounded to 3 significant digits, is 9.41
